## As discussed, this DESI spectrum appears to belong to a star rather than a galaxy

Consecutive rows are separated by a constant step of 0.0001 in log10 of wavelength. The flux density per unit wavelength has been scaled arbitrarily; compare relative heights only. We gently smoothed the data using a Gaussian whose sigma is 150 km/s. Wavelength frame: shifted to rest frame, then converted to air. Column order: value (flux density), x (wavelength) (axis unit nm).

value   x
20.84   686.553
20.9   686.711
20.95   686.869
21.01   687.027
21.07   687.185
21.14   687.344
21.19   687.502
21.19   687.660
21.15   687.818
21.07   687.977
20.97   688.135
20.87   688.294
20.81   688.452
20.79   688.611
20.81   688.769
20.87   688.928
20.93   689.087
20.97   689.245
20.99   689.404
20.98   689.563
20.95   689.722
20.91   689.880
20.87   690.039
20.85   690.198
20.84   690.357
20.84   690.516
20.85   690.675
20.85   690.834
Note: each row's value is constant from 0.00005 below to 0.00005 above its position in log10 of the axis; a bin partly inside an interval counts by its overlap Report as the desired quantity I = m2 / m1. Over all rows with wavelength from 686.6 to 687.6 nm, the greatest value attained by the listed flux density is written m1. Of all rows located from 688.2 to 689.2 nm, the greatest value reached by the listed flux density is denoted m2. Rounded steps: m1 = 21.19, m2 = 20.93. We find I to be 0.99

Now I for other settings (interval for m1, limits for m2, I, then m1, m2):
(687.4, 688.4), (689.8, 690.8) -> 0.99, 21.19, 20.91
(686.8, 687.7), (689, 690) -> 0.99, 21.19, 20.99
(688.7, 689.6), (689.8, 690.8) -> 1.00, 20.99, 20.91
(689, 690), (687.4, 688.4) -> 1.01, 20.99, 21.19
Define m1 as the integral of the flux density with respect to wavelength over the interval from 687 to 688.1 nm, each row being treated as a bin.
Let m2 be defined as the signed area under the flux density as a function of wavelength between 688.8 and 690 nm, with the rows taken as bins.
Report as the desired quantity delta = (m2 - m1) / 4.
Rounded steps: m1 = 23.23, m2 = 25.1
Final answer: 0.47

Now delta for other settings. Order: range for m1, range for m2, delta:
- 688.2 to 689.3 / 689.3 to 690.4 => 0.01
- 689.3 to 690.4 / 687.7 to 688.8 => 0.01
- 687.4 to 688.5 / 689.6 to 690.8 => 0.47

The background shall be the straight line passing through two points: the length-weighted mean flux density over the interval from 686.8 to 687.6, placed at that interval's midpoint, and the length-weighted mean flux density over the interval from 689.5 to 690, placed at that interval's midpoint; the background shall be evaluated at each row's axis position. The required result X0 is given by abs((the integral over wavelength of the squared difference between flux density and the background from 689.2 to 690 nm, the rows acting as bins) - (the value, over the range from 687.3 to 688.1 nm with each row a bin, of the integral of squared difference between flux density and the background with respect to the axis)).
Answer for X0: 0.007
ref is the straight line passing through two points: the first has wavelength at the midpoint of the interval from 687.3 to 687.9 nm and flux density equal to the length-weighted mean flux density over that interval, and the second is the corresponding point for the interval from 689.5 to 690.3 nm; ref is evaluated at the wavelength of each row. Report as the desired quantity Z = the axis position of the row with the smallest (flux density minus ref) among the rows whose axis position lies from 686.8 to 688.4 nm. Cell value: 686.869 nm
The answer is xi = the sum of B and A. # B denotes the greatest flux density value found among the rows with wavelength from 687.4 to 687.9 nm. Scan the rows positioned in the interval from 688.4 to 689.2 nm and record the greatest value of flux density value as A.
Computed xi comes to 42.1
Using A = 20.93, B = 21.19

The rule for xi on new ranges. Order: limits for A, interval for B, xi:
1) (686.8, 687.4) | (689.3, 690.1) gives 42.1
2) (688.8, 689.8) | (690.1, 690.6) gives 41.8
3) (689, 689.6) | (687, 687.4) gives 42.1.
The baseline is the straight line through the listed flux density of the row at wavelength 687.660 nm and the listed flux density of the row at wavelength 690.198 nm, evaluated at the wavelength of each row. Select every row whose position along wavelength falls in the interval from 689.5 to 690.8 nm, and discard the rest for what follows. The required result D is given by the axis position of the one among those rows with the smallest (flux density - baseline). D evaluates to 690.039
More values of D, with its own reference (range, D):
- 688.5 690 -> 688.611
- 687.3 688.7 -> 688.452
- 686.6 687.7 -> 686.711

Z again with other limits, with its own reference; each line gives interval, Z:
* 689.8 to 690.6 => 690.198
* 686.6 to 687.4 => 686.711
